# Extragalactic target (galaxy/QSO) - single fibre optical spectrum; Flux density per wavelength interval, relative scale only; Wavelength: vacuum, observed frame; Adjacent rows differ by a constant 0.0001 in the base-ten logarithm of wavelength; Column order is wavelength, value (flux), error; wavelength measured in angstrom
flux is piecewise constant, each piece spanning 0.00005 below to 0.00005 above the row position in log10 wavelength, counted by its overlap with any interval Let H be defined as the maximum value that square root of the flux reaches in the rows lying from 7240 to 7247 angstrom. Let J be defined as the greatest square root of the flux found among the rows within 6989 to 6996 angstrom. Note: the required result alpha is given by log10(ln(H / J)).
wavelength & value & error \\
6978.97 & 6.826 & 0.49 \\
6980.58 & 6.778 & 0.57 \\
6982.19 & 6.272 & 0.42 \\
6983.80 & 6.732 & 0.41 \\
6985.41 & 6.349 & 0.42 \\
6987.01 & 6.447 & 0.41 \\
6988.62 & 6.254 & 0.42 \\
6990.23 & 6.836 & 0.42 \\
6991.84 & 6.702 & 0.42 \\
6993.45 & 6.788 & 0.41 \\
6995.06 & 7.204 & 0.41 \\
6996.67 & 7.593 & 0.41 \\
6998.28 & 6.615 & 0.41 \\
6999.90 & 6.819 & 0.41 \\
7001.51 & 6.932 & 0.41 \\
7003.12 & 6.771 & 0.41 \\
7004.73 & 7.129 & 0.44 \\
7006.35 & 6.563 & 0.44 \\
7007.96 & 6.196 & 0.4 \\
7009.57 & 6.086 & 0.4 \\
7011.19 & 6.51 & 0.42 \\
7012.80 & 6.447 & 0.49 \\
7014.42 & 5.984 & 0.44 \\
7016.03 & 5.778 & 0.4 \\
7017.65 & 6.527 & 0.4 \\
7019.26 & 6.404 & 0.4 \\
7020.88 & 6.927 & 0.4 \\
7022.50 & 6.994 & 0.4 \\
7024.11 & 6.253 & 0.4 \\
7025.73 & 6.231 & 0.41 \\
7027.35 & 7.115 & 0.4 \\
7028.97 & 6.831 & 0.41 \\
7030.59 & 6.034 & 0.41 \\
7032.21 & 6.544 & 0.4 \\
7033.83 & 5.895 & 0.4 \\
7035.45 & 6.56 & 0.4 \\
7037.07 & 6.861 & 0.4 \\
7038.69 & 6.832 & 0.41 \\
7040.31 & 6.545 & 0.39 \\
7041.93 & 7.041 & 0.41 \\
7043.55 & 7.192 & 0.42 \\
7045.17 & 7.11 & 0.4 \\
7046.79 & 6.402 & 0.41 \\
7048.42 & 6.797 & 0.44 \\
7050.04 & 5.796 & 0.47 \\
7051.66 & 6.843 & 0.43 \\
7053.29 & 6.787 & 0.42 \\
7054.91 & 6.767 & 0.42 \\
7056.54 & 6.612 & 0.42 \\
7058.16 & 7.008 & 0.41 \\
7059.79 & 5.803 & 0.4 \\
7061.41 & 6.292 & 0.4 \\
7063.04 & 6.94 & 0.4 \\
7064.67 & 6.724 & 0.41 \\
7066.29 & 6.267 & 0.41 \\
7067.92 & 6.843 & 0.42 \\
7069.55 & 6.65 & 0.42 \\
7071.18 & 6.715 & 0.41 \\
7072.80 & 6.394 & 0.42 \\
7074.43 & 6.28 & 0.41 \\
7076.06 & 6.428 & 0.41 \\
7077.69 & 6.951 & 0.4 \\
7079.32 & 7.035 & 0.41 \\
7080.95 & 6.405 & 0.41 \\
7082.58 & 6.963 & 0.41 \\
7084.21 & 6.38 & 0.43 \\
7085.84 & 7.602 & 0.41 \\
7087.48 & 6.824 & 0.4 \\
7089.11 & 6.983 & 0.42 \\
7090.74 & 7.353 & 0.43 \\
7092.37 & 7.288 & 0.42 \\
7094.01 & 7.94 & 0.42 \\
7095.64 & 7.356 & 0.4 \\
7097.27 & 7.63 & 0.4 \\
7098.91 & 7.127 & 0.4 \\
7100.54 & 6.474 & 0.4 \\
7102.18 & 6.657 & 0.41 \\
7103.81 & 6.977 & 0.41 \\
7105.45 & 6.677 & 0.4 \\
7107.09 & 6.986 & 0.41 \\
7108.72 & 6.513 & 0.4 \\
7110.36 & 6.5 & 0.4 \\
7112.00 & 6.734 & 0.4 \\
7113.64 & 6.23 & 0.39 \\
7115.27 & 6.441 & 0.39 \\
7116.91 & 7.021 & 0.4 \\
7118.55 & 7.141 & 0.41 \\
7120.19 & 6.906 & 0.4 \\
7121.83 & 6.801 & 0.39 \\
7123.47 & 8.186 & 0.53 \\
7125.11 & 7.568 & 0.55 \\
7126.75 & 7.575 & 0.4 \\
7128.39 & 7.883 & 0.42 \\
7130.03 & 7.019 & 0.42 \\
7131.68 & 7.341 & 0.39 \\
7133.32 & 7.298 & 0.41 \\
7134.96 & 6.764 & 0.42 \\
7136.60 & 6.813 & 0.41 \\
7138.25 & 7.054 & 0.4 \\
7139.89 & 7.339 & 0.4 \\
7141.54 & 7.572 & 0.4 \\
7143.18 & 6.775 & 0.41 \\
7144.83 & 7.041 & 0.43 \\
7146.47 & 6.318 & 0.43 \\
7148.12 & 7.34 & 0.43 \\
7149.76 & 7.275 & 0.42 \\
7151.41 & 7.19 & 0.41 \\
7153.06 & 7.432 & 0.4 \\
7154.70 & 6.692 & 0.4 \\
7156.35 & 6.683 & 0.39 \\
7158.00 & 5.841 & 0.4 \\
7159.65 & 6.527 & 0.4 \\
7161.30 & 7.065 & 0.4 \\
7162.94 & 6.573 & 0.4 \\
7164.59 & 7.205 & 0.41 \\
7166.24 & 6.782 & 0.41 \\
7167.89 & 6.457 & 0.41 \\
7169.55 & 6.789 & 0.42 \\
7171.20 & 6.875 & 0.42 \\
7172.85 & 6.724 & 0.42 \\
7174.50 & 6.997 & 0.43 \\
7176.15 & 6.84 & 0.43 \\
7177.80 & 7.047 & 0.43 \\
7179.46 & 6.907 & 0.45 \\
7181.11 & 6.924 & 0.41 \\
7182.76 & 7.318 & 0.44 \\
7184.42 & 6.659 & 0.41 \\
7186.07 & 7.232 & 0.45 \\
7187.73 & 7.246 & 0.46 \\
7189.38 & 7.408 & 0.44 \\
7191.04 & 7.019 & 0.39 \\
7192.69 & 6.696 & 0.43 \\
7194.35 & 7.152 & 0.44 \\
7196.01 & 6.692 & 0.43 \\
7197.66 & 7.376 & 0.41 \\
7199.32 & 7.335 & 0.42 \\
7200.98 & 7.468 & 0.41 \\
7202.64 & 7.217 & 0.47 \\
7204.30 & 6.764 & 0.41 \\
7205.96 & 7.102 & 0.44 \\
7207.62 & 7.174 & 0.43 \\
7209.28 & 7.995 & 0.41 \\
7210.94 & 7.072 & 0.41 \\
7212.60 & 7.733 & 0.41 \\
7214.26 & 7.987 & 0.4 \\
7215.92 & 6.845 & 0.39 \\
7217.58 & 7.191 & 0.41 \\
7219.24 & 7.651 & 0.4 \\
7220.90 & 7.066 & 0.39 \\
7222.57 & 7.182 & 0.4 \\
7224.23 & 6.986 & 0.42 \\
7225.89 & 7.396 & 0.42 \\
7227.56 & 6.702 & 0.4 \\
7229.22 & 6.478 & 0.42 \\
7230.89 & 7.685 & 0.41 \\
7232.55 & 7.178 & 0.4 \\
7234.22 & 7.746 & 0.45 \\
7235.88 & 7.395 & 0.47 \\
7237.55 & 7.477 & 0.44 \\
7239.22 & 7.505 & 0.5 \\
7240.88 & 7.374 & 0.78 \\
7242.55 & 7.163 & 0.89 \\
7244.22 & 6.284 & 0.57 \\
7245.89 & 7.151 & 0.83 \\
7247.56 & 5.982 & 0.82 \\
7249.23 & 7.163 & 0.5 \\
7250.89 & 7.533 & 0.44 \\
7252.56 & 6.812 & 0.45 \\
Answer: -1.93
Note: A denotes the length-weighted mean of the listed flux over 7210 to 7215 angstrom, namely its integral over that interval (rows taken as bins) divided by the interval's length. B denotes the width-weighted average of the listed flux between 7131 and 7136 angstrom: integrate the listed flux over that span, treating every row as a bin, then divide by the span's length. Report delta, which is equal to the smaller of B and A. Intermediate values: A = 7.60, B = 7.1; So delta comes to 7.13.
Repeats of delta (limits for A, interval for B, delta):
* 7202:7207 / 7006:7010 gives 6.28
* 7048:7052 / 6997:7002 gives 6.42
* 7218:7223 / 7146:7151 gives 7.04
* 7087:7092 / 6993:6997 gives 7.10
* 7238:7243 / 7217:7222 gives 7.30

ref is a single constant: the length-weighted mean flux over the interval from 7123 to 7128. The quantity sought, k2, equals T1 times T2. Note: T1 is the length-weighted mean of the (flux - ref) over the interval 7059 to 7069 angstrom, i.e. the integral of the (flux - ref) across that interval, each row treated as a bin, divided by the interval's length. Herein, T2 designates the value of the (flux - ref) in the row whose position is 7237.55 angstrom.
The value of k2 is 0.4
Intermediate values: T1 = -1.3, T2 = -0.28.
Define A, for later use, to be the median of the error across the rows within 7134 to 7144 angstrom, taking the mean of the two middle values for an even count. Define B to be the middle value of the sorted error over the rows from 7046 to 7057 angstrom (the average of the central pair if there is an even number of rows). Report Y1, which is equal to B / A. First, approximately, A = 0.405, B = 0.420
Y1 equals 1.04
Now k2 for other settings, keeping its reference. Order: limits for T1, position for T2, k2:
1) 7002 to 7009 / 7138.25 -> 0.8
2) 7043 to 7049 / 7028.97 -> 0.8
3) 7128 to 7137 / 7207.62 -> 0.3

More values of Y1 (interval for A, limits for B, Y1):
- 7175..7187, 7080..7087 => 0.95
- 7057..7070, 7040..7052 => 1.01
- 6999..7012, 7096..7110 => 0.98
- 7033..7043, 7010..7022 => 1.00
